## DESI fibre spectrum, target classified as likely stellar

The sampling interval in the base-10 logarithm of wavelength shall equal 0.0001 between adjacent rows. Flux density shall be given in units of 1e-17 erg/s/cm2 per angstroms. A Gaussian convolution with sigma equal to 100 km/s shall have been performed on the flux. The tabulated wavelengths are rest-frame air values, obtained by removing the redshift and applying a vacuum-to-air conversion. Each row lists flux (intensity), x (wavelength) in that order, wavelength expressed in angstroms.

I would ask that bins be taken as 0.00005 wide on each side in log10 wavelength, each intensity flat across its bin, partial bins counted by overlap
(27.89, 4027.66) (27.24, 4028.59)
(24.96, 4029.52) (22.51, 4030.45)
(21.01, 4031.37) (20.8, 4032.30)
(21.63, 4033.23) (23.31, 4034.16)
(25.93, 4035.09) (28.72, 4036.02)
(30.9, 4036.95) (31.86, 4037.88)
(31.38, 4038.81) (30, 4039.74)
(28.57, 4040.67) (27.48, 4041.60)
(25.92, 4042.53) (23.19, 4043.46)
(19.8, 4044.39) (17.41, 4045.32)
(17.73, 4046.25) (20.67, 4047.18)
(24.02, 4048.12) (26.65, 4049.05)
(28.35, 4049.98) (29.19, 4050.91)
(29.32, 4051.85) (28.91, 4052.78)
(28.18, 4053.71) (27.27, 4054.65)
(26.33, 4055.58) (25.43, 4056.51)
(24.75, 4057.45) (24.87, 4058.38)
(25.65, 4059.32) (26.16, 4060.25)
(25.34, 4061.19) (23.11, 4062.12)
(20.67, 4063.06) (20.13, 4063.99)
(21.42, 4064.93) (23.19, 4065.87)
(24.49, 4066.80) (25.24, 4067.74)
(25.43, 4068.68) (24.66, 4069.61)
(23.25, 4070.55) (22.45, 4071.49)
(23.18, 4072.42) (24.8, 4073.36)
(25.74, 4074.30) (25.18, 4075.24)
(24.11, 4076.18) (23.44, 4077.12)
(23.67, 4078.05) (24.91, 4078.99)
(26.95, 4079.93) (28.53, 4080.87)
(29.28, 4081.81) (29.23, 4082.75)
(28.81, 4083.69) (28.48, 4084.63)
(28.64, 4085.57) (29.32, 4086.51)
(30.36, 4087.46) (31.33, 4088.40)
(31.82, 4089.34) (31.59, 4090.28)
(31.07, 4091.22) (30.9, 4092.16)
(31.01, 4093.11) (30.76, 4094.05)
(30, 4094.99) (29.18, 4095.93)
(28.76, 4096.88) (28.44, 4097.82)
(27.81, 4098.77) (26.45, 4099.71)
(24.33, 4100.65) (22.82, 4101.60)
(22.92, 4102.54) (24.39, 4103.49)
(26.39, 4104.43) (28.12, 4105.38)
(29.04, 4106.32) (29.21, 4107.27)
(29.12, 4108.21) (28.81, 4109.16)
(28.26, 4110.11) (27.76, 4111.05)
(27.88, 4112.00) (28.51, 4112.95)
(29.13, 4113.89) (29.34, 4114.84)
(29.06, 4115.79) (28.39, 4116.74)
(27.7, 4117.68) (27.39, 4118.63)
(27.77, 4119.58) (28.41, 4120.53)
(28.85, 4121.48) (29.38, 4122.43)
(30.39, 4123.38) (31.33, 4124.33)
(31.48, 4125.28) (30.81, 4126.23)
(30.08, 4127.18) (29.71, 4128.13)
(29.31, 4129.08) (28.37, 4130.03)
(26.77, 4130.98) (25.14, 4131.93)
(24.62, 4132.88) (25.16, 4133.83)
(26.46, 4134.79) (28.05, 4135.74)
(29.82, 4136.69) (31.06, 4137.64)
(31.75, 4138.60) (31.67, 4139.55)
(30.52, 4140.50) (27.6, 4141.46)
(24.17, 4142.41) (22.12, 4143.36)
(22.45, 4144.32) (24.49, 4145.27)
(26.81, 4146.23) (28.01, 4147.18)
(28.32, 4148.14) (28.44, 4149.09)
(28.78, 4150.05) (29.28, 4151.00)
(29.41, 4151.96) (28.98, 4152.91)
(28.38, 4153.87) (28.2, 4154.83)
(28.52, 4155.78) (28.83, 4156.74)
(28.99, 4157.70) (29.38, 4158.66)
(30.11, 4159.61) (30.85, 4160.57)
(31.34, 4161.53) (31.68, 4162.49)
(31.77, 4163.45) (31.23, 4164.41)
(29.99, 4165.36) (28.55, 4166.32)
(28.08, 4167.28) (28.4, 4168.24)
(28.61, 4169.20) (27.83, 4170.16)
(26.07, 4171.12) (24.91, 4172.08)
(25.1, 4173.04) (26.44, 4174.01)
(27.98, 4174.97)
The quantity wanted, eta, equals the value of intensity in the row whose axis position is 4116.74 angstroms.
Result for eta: 28.39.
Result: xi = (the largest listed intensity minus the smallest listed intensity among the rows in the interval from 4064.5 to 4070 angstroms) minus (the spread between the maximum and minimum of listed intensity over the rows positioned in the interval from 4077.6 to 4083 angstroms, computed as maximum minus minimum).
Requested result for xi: -1.6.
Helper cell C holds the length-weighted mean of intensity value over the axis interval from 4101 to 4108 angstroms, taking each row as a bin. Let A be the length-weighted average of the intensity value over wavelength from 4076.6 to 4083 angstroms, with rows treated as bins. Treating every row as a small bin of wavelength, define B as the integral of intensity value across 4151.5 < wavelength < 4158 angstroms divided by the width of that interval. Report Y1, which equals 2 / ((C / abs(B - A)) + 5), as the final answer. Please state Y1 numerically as 0.12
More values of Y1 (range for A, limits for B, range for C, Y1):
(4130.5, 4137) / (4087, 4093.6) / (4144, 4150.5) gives 0.19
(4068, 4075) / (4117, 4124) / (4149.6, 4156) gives 0.17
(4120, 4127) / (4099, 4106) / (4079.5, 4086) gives 0.18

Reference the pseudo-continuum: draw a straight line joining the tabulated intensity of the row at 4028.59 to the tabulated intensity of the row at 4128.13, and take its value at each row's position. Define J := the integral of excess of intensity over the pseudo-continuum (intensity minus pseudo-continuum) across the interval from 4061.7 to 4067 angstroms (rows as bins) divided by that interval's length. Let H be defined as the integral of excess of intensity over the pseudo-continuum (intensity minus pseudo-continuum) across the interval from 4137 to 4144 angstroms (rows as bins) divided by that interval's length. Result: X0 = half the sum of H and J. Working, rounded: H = -1.7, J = -6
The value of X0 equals -4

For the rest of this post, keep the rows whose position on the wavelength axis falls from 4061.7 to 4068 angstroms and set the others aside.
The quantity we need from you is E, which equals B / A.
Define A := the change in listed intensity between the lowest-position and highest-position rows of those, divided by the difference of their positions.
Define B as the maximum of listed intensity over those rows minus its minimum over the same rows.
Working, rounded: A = 0.4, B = 5.1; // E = 13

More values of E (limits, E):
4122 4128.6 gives 36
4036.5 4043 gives -7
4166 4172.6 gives -6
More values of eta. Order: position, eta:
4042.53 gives 25.92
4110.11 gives 28.26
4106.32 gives 29.04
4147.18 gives 28.01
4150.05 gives 28.78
